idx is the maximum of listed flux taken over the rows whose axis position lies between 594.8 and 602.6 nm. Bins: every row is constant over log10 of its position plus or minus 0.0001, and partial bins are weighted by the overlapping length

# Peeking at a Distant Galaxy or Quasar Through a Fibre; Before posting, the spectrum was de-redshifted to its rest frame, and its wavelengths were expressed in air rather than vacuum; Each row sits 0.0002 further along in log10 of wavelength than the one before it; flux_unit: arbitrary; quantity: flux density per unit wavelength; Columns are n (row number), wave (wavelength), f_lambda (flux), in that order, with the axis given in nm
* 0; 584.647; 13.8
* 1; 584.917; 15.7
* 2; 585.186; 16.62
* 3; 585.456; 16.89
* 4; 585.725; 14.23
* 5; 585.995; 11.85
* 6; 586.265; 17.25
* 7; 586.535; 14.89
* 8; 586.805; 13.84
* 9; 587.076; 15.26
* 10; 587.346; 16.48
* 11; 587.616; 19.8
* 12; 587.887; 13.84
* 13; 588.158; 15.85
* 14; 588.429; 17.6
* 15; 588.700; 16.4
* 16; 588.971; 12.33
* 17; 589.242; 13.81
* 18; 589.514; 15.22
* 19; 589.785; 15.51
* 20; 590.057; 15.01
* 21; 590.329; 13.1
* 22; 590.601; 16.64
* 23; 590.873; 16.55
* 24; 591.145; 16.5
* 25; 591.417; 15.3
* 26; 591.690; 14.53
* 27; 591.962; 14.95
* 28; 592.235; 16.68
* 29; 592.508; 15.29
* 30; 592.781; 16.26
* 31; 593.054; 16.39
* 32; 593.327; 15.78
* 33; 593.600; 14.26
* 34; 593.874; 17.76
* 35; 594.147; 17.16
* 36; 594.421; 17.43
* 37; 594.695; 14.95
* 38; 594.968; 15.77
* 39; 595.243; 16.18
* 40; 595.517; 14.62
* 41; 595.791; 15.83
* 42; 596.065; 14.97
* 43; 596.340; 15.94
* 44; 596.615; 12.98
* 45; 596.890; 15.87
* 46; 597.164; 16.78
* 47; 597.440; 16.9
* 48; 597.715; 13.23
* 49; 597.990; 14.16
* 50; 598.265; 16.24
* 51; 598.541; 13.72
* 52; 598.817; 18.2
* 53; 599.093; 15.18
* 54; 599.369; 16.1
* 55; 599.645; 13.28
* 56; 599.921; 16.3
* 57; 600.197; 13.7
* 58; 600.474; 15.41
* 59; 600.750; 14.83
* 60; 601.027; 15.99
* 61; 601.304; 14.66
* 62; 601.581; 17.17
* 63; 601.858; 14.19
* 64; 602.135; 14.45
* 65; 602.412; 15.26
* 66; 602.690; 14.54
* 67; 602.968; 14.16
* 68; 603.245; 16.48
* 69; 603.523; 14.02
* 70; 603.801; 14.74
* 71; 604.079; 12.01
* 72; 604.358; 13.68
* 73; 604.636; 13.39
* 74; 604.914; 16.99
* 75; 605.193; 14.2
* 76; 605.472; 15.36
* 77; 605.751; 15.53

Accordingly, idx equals 18.2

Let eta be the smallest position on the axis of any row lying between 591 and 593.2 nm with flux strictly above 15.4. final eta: 591.145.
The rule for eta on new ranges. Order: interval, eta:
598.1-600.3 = 598.265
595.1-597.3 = 595.243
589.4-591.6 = 589.785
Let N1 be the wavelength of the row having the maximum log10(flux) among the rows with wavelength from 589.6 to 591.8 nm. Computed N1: 590.601 nm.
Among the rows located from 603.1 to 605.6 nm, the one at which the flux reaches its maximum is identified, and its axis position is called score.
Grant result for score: 604.914 nm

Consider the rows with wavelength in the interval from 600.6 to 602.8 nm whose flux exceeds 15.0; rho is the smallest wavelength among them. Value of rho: 601.027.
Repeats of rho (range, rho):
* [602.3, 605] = 602.412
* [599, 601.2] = 599.093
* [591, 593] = 591.145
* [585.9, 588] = 586.265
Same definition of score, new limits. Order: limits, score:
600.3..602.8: 601.581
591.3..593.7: 592.235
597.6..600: 598.817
